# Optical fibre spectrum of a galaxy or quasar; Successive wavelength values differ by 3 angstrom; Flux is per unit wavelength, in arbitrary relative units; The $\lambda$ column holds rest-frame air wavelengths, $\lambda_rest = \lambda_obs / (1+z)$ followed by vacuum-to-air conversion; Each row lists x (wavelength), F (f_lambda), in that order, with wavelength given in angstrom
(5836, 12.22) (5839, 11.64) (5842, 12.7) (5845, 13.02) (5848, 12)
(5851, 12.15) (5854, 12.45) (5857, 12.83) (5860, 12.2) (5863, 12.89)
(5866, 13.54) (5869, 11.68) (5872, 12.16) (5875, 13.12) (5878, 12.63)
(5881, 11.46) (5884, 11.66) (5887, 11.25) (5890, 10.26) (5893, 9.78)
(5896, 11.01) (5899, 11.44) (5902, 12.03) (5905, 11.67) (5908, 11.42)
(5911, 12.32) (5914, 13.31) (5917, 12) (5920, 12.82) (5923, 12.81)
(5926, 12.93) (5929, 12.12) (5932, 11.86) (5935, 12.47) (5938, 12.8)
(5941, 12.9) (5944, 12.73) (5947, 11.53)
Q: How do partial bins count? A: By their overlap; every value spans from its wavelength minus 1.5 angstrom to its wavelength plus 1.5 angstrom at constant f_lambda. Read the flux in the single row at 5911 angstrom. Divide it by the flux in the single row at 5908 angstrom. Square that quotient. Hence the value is 1.16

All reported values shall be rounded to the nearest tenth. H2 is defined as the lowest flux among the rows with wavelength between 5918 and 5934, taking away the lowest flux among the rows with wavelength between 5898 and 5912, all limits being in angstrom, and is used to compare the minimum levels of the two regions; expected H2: 0.4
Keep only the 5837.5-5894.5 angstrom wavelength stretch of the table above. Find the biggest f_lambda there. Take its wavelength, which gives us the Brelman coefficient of 5866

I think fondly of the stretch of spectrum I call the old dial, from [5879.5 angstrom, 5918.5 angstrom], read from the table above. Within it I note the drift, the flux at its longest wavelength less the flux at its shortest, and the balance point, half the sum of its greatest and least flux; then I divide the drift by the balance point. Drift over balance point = 0.05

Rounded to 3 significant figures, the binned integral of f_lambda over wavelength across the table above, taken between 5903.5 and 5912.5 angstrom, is 106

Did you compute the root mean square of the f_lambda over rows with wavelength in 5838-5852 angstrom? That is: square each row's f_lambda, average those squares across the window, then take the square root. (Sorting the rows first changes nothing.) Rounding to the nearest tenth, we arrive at 12.3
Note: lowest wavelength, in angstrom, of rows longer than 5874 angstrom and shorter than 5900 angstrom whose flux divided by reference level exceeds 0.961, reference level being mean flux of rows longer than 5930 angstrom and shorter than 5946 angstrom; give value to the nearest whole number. 5875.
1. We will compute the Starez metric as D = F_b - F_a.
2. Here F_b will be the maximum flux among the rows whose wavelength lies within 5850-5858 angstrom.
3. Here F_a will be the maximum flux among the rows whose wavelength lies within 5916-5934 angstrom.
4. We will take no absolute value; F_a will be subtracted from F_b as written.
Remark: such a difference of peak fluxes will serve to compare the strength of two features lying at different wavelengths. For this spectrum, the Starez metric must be -0.1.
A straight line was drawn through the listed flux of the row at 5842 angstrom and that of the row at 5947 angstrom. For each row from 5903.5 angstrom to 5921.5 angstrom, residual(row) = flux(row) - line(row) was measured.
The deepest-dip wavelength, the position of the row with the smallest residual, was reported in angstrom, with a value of 5908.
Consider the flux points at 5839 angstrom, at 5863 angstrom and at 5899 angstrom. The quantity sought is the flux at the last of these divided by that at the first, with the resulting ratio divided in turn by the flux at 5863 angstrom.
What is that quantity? 0.076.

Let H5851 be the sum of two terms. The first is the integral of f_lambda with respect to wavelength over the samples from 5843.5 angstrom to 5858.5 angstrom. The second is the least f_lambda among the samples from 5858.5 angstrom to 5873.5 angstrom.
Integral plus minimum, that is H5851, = 199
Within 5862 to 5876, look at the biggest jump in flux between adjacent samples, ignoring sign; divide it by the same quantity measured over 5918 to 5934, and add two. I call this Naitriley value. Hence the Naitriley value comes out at 4.30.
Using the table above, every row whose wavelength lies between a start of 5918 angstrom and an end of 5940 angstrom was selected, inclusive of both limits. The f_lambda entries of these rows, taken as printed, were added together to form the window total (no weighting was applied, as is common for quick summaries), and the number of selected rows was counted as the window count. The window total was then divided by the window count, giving 12.54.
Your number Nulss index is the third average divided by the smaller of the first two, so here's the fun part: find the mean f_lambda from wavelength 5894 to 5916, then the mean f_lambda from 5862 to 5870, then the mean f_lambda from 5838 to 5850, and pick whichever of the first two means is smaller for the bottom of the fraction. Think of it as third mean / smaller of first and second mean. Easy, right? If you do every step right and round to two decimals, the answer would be 1.04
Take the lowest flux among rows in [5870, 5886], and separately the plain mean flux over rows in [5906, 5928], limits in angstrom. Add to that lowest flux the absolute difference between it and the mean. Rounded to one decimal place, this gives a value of 12.5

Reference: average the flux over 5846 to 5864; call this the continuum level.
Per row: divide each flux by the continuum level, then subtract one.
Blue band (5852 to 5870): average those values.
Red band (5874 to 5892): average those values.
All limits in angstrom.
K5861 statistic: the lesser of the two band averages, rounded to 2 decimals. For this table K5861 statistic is -0.06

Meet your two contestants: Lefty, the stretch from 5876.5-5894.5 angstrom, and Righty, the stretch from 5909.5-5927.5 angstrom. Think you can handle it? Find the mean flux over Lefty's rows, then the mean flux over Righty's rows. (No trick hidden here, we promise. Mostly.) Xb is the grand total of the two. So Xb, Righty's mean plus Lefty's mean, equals 23.87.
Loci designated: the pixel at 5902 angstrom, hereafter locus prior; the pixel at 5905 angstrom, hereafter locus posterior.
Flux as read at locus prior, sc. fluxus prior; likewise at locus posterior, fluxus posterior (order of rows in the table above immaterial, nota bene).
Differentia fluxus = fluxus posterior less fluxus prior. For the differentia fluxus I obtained -0.4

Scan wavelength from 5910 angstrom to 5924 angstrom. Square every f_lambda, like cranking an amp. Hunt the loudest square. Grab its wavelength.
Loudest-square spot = 5914 angstrom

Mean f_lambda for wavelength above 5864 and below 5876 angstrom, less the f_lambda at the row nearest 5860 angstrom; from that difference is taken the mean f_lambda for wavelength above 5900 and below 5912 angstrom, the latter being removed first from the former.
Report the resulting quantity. -11.4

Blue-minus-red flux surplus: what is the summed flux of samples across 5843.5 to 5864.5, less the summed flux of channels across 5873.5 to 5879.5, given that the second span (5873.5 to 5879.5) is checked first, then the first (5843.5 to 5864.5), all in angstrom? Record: 62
